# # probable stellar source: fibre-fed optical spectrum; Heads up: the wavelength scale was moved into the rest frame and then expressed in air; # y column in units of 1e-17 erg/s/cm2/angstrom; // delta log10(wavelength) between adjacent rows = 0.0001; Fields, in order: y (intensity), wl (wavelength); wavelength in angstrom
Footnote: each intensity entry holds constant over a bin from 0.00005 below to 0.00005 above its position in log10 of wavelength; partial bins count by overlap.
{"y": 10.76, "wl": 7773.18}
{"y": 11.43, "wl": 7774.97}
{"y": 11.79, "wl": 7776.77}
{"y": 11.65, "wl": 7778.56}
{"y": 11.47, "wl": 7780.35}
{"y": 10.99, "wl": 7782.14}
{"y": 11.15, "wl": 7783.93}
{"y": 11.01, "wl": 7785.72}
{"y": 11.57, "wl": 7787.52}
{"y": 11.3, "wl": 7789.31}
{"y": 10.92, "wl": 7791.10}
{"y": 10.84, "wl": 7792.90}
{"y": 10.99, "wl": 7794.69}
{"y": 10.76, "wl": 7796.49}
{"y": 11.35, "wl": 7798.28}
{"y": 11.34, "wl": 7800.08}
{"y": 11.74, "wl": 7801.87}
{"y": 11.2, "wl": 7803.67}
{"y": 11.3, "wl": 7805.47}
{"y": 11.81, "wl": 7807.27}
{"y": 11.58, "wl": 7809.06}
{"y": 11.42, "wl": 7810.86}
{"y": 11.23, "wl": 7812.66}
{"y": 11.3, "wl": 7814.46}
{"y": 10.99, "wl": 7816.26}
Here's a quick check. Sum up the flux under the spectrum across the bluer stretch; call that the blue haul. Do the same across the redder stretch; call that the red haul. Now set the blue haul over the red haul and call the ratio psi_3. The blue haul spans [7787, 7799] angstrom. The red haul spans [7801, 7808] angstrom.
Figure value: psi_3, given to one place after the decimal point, 1.7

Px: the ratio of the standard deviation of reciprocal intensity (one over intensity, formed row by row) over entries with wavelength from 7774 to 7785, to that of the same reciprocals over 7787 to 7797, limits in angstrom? 0.93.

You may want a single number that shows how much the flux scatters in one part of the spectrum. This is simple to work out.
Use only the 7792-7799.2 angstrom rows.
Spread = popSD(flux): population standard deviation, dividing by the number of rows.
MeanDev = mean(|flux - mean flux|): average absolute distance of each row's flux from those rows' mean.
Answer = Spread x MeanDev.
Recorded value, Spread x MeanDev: 0.042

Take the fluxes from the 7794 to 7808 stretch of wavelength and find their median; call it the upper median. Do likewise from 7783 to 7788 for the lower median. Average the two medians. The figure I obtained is 11.2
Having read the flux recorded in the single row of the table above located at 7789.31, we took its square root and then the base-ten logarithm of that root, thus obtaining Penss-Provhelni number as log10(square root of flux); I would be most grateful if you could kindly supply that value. 0.527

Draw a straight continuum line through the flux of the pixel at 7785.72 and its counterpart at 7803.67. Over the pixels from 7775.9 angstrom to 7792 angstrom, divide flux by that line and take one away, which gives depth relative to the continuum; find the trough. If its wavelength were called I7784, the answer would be 7791.10 angstrom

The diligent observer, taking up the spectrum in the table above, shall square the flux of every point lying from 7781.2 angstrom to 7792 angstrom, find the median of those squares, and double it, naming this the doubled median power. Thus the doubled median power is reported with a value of 246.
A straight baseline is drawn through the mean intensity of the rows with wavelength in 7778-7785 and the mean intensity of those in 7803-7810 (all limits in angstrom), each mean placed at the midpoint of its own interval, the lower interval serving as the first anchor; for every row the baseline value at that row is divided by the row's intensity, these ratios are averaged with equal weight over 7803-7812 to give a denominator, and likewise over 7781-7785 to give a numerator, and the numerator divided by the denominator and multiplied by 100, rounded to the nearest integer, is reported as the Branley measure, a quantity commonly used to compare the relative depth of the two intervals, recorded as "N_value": 102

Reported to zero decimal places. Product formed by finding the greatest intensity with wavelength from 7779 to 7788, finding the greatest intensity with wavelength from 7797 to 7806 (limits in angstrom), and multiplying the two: 136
